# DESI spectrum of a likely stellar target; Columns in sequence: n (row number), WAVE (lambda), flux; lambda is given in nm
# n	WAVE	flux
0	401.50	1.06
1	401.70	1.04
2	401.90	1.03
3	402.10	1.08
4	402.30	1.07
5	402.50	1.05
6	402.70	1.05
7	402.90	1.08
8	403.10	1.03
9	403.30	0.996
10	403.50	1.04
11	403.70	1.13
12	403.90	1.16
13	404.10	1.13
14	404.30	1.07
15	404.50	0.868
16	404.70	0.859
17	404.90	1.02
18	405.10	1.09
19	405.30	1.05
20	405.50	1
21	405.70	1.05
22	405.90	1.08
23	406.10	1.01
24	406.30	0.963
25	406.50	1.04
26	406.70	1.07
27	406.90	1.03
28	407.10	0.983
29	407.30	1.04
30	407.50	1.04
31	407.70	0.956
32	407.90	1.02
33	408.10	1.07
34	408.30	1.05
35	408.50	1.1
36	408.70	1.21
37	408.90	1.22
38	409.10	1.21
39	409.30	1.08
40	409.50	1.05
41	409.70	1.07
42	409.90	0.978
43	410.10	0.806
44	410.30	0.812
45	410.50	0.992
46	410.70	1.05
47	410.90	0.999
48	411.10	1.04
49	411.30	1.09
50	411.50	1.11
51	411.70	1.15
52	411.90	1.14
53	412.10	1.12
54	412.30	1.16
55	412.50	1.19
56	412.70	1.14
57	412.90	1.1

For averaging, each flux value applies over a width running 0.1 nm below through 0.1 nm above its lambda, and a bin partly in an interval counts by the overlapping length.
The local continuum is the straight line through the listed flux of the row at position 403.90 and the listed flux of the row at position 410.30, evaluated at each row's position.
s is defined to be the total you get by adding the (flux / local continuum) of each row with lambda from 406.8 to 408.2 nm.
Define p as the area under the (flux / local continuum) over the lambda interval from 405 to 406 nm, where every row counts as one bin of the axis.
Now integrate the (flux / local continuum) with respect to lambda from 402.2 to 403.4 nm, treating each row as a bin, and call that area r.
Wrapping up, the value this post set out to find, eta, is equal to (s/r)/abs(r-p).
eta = 155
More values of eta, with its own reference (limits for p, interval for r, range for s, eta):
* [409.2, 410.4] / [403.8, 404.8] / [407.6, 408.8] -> 16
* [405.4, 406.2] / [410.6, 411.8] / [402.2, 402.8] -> 2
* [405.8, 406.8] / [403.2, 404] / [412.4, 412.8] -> 17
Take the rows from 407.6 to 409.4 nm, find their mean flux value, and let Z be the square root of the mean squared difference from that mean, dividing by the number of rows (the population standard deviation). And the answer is 0.088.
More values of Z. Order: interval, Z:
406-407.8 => 0.037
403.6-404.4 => 0.033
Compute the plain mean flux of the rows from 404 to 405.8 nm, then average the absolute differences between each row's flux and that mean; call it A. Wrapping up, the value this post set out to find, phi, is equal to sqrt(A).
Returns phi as 0.266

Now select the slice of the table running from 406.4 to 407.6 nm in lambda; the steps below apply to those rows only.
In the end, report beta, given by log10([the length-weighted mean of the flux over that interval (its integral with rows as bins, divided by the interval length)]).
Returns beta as 0.014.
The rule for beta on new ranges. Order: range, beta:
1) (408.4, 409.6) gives 0.059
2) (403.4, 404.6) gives 0.028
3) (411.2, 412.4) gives 0.052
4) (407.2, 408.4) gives 0.013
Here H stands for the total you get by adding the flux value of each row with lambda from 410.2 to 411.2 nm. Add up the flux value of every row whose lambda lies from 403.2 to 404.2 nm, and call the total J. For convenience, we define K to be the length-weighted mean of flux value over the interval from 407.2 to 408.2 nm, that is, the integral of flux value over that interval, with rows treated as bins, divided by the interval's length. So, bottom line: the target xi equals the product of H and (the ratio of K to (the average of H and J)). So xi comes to 0.97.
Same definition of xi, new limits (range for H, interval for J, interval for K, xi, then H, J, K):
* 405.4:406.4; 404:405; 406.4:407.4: 1.05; 5.10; 4.95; 1.03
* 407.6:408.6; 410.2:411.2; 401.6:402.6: 1.09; 5.20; 4.89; 1.05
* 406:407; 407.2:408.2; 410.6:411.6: 1.06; 5.11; 5.13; 1.06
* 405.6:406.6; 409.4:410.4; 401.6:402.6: 1.10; 5.14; 4.72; 1.05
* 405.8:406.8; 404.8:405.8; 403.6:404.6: 1.07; 5.16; 5.21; 1.07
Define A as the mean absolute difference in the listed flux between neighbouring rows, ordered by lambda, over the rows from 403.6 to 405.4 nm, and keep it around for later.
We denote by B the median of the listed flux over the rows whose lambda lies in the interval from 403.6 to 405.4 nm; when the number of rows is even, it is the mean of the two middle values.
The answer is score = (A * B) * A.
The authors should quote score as 0.0061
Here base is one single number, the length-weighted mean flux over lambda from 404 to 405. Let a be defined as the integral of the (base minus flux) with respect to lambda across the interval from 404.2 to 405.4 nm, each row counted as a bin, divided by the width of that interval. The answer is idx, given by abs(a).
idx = 0.00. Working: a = 0.00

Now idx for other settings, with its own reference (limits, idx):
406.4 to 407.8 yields 0.03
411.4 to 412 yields 0.14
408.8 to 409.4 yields 0.18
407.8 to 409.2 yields 0.14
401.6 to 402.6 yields 0.06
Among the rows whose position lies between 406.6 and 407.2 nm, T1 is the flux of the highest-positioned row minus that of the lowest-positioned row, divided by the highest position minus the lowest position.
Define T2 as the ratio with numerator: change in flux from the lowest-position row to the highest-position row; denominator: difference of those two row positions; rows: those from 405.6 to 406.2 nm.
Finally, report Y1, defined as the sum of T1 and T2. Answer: -0.32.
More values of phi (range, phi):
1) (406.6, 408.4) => 0.168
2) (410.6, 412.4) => 0.212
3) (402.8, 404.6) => 0.254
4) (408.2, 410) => 0.266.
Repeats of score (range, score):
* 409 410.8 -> 0.0078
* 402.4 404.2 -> 0.0016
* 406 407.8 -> 0.0023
